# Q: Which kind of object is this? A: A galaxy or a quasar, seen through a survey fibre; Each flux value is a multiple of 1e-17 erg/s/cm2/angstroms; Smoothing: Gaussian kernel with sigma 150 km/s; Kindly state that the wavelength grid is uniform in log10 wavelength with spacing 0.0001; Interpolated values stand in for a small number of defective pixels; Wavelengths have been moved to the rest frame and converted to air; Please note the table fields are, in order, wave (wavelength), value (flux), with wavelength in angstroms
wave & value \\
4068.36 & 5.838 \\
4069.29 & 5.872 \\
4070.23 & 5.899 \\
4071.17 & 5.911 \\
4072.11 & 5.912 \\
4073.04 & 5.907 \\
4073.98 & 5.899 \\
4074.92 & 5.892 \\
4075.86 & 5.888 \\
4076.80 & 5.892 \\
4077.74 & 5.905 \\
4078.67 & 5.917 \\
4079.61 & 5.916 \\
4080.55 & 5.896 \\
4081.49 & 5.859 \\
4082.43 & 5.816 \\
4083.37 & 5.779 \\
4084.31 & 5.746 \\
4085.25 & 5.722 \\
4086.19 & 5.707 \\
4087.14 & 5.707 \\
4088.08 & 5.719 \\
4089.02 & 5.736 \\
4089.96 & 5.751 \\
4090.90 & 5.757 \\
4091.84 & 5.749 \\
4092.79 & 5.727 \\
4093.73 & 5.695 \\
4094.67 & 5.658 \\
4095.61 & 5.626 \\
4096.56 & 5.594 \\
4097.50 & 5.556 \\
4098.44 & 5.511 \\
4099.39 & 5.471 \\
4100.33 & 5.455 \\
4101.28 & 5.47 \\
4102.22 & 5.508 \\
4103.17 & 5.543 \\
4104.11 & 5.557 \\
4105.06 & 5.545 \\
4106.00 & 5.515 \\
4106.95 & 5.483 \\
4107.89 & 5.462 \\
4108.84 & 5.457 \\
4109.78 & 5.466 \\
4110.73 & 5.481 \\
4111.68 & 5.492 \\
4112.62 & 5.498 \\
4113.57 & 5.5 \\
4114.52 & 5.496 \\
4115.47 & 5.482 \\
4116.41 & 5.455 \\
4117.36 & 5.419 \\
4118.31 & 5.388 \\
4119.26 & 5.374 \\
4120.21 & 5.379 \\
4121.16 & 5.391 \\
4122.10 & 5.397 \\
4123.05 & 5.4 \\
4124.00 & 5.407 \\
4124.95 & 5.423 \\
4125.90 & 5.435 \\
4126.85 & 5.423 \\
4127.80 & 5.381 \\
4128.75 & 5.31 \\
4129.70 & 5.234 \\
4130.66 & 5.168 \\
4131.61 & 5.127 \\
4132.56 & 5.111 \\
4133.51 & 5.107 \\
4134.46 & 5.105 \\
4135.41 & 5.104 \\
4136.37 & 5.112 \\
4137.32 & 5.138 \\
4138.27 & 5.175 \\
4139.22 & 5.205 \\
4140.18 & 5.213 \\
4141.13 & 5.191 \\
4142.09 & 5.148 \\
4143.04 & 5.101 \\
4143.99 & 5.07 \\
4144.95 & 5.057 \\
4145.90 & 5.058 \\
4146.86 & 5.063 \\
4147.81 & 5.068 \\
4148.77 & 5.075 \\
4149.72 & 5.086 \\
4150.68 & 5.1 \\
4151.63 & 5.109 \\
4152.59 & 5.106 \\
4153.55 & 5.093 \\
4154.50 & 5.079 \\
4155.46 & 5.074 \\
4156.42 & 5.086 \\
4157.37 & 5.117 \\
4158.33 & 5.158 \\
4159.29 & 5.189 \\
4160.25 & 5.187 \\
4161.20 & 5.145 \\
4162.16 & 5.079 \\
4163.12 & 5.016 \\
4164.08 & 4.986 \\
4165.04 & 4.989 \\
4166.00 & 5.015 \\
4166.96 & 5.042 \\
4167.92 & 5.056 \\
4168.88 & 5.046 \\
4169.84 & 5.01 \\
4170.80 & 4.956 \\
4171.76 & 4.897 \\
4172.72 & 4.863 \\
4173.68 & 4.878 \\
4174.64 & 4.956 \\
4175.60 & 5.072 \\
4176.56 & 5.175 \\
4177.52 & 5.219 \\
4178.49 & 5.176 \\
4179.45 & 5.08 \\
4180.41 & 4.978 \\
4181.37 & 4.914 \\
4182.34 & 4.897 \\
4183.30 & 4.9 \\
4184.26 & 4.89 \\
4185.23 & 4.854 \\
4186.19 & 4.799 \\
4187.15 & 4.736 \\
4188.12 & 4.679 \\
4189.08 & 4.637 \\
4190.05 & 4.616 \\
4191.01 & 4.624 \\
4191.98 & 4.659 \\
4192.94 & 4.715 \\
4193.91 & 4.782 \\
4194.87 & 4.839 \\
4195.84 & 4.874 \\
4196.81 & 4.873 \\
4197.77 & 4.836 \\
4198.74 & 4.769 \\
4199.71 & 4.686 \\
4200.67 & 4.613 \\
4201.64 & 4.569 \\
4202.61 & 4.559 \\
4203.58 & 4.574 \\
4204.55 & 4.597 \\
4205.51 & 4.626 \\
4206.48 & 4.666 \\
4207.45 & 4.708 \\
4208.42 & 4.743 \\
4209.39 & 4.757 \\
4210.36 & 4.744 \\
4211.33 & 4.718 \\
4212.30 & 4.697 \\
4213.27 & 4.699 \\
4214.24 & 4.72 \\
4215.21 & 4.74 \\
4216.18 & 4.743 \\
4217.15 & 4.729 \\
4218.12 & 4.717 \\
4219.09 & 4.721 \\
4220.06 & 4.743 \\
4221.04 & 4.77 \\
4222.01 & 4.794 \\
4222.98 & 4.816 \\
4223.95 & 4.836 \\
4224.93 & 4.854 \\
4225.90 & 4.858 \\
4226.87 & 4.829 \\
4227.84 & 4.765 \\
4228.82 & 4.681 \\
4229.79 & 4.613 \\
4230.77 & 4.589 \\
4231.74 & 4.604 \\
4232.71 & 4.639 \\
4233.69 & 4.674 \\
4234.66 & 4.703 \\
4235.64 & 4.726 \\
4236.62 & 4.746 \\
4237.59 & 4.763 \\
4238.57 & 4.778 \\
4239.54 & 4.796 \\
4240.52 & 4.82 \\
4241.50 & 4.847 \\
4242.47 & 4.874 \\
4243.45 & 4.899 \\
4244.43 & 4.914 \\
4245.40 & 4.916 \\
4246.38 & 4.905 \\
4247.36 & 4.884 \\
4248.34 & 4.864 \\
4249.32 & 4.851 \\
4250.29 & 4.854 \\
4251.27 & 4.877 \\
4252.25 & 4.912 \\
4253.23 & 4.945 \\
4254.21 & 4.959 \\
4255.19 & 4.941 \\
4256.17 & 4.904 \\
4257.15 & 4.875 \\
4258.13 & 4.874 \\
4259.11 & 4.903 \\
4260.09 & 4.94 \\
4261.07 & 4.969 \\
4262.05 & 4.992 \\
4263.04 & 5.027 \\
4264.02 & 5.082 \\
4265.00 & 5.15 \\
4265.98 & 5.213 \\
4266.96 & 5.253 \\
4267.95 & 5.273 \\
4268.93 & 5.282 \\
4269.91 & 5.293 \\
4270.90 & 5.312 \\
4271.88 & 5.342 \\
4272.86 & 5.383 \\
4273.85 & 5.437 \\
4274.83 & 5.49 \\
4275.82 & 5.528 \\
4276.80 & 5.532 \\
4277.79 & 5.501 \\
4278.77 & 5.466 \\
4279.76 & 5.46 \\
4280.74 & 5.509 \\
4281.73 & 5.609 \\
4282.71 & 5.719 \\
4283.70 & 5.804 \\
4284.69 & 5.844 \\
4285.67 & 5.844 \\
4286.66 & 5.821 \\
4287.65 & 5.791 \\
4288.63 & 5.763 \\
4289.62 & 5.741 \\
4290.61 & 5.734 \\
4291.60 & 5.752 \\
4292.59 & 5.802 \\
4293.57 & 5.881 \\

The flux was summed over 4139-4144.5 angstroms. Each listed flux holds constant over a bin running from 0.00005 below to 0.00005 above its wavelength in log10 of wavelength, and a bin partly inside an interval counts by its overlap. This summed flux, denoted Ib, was 31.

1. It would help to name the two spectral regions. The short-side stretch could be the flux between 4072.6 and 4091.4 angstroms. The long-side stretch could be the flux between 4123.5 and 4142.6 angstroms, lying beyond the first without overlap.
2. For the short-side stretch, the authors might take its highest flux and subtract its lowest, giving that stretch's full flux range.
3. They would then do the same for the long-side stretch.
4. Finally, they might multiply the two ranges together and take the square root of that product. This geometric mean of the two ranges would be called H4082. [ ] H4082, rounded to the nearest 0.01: 0.26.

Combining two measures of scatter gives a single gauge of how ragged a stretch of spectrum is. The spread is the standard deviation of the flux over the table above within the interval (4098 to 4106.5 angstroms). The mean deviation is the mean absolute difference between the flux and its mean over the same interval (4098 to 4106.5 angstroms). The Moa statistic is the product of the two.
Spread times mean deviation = 0.0010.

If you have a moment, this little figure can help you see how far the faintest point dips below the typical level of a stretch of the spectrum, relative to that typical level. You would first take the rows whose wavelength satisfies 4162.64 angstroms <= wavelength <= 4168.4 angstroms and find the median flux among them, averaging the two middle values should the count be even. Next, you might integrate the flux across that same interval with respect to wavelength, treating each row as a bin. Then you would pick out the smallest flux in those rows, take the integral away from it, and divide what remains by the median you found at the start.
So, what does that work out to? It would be -4.76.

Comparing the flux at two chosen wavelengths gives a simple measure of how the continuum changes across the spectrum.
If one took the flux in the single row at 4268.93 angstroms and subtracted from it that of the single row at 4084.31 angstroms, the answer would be -0.46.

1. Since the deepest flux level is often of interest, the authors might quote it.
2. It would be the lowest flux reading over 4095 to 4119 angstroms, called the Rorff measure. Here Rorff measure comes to 5.388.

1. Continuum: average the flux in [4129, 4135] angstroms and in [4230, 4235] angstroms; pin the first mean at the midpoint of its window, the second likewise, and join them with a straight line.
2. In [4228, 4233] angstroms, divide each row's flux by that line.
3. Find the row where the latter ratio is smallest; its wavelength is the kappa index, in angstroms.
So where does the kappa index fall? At 4230.77 angstroms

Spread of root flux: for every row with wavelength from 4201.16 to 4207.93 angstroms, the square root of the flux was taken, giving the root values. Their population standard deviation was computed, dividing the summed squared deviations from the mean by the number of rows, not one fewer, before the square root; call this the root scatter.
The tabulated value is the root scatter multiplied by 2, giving 0.024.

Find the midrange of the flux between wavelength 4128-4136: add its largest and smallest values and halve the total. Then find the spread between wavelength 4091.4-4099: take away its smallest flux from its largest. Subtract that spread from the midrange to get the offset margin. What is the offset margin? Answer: 4.97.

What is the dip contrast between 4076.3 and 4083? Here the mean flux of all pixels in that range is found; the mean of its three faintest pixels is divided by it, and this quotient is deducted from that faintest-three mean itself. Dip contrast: 4.9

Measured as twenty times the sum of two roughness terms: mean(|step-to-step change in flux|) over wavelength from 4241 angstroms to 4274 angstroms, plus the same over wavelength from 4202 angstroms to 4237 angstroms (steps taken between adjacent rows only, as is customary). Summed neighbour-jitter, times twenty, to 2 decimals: 1.05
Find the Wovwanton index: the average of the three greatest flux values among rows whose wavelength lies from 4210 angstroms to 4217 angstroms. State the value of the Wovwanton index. 4.7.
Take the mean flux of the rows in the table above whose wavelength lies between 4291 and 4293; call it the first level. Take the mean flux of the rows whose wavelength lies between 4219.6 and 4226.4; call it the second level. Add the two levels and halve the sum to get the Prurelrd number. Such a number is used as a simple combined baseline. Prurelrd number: 5.29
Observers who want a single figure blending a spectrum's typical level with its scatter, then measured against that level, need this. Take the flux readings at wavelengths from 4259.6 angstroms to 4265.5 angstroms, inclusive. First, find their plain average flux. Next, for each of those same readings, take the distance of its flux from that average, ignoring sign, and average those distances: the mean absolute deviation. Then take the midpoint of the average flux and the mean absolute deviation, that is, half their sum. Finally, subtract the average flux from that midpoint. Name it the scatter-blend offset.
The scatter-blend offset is -2.48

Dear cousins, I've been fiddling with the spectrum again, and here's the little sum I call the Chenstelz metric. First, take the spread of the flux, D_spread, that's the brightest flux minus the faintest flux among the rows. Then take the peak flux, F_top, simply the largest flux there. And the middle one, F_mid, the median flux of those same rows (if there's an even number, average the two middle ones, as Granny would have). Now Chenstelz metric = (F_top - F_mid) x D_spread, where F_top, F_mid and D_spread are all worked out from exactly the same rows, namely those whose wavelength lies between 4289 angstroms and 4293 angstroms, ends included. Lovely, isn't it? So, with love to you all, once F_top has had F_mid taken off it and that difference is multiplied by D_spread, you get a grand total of 0.0038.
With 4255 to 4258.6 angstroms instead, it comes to 0.0035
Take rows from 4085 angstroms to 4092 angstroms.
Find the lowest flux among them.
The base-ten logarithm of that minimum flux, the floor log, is 0.76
